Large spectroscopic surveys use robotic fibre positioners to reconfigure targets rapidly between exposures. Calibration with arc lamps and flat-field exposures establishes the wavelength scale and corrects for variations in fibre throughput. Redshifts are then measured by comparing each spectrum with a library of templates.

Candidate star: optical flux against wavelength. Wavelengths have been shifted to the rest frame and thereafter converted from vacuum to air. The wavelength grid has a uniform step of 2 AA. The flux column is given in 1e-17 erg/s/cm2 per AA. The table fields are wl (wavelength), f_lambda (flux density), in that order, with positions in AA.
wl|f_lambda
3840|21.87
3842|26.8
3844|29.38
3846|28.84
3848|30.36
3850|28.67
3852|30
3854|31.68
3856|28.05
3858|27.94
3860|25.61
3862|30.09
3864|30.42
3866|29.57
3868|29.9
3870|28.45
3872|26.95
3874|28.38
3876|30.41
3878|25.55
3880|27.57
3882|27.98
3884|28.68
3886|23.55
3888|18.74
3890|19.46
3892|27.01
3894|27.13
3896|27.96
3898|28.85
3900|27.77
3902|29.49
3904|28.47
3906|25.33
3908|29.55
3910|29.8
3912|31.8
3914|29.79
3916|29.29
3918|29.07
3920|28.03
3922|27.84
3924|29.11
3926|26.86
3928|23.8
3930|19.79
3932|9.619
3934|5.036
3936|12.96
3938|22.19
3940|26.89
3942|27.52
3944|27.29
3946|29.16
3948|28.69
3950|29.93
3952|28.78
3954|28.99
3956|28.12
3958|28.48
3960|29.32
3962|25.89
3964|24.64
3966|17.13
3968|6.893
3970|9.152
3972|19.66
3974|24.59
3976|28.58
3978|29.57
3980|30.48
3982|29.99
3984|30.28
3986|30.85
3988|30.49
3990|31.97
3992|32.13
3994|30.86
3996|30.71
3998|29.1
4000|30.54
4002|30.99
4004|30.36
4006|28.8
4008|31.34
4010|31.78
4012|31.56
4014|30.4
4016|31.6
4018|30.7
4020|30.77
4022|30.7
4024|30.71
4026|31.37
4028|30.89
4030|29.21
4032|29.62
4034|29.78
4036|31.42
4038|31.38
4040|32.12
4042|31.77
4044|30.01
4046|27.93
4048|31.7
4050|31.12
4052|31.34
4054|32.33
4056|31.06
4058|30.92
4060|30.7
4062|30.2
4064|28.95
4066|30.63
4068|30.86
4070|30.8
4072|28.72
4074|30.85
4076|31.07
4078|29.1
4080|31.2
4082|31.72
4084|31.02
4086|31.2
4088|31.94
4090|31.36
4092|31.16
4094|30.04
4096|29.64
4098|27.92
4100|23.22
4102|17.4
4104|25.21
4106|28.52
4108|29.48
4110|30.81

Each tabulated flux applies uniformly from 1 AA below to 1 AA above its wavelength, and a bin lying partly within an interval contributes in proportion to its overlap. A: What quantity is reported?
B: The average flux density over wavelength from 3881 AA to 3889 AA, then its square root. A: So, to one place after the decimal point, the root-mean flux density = 5.0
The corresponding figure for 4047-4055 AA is 5.6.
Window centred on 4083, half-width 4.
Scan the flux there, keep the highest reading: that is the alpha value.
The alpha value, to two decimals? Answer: 31.72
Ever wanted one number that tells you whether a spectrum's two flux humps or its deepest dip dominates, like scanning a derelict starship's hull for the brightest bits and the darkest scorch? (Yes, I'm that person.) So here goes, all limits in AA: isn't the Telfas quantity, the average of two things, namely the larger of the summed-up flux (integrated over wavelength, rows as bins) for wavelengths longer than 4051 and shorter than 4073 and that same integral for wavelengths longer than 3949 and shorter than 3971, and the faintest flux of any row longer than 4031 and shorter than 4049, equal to 350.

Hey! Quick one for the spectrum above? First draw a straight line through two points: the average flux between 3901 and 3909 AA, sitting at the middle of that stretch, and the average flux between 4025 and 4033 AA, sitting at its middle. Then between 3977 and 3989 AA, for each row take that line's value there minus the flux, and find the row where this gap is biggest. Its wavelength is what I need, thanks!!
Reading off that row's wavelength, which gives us 3978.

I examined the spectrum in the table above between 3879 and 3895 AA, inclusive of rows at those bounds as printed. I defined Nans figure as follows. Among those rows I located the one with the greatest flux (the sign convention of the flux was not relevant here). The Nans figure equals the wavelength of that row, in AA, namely 3884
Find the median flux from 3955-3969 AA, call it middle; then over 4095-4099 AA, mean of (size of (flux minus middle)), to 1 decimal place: 2.9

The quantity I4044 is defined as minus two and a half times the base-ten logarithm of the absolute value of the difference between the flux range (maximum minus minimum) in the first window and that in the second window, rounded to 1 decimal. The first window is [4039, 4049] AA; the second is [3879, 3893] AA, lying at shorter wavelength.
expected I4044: -1.9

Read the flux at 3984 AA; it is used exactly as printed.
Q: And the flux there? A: 30.28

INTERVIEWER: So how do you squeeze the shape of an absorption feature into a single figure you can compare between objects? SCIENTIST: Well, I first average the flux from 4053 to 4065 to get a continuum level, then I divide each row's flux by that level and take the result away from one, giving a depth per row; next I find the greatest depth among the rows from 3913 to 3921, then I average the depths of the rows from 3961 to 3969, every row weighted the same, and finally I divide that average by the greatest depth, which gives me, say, 4.5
